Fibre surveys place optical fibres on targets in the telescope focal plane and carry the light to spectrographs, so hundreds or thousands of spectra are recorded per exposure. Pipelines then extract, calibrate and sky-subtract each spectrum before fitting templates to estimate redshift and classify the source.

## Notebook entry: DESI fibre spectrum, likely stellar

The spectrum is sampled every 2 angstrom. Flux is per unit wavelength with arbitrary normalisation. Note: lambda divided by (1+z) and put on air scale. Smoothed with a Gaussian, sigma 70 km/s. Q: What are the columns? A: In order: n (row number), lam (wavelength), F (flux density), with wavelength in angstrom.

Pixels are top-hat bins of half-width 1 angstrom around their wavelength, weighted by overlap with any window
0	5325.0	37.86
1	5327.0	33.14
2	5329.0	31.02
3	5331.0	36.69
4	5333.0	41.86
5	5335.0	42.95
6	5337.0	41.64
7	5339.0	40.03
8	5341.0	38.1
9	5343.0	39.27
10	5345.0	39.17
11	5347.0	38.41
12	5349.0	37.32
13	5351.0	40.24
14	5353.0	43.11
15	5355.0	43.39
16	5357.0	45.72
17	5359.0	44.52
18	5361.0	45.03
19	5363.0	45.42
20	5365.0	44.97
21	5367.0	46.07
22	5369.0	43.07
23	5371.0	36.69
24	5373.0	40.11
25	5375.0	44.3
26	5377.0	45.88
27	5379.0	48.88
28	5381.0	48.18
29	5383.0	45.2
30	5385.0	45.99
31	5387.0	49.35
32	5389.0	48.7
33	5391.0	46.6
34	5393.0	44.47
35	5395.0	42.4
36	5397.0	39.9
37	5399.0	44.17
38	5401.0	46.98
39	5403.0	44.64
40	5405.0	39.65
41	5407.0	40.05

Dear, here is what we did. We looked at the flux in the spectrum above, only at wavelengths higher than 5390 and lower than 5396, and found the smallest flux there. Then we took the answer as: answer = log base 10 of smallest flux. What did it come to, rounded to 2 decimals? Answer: 1.63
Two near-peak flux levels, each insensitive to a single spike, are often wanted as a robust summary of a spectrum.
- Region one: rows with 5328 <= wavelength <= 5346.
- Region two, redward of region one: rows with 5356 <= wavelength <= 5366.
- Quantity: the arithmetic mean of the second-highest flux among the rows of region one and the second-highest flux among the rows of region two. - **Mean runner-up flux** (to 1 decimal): 43.6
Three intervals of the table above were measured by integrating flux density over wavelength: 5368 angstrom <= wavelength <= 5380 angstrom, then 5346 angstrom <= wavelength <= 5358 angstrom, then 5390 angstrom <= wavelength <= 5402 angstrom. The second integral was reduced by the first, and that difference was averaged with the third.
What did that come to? 254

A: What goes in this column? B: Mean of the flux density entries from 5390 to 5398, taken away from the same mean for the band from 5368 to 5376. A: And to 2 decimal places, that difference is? -2.30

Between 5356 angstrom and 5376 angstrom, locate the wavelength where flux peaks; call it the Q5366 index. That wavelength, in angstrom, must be 5367.0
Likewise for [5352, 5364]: 5357.0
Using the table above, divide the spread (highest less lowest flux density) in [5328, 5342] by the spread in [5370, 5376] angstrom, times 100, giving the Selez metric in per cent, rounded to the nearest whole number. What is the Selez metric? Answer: 157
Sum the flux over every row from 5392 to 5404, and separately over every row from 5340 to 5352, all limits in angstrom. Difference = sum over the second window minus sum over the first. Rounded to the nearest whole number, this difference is -30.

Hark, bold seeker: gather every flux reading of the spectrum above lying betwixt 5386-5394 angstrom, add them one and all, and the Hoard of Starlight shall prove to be 189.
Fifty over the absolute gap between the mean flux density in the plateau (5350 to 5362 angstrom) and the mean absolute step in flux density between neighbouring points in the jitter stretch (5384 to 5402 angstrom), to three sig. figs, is 1.21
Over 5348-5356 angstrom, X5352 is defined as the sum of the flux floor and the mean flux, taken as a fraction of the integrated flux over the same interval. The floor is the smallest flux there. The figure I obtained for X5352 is 0.239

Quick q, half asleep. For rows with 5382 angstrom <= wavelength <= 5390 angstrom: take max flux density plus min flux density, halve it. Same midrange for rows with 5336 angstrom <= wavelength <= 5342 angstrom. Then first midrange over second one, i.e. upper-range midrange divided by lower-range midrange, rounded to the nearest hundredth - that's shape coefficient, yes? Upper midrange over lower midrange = 1.19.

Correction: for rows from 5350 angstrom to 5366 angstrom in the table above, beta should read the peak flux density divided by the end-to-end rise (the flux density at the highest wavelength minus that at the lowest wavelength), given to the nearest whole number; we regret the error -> 10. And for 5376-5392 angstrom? 69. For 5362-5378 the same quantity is 100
